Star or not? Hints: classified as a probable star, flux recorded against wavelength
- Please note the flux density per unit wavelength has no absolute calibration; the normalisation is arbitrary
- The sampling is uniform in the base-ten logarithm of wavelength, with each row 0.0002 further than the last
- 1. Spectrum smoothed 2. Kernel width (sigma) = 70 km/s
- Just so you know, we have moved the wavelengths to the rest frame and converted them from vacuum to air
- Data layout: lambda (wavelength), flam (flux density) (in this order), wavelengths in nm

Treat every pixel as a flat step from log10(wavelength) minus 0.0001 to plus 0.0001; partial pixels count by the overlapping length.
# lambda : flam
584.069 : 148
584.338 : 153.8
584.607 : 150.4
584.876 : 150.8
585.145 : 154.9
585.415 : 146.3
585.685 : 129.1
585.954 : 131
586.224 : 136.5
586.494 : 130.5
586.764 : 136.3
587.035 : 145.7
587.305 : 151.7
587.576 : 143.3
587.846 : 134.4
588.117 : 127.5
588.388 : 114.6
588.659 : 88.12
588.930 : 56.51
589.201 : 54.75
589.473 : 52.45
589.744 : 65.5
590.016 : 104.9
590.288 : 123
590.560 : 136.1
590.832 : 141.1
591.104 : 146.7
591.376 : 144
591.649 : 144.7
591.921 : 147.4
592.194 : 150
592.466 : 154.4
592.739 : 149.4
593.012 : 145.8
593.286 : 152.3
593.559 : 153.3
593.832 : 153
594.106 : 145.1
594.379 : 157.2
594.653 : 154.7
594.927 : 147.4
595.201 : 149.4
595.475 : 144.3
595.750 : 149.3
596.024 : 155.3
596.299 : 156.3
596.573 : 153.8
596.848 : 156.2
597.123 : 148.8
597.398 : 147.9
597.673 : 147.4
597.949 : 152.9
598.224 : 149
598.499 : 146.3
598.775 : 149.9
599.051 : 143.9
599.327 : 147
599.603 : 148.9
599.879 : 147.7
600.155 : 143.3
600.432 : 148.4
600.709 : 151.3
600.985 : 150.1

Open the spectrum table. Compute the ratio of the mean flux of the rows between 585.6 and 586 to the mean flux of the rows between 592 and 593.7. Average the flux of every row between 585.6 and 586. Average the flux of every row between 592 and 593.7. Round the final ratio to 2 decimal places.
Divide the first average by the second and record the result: 0.86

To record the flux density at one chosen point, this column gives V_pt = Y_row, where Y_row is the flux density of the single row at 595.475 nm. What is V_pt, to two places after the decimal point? 144.30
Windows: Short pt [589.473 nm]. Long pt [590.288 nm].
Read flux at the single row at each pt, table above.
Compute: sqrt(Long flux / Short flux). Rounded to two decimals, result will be 1.53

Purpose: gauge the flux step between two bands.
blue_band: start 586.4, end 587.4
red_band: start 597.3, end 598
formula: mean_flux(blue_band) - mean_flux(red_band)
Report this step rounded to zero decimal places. -8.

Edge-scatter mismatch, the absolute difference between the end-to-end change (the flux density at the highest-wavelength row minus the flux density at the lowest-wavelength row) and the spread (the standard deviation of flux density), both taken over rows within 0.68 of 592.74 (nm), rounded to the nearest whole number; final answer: 1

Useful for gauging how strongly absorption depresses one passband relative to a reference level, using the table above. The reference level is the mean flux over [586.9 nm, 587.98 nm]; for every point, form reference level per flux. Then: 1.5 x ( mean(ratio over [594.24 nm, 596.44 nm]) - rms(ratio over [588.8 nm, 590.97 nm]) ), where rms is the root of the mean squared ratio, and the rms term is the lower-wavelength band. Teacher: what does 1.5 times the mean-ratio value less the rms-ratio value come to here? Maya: -1.5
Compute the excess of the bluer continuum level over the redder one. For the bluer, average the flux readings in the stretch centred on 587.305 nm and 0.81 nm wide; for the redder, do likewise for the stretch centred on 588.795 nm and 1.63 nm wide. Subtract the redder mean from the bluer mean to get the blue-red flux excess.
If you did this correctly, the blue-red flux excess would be 65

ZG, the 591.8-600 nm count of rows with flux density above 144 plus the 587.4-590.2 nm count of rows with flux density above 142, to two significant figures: 30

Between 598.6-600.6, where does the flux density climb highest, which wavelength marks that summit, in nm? 598.775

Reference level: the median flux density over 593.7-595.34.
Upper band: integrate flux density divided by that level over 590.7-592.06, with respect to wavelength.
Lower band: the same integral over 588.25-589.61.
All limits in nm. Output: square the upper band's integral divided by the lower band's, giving 3.9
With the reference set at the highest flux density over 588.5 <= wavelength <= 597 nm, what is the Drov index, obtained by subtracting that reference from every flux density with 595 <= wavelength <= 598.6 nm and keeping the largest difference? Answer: -0.9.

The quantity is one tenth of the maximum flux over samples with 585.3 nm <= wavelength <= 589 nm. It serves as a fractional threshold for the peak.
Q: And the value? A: 15.2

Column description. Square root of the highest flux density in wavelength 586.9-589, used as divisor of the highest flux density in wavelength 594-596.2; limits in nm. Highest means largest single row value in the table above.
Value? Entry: 12.8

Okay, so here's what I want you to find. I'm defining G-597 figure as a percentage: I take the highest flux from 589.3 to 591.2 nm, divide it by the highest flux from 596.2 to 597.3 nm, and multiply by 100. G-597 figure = 94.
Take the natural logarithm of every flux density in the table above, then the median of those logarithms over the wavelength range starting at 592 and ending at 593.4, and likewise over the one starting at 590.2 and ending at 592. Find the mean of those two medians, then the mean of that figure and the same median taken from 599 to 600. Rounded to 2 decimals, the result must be 4.99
